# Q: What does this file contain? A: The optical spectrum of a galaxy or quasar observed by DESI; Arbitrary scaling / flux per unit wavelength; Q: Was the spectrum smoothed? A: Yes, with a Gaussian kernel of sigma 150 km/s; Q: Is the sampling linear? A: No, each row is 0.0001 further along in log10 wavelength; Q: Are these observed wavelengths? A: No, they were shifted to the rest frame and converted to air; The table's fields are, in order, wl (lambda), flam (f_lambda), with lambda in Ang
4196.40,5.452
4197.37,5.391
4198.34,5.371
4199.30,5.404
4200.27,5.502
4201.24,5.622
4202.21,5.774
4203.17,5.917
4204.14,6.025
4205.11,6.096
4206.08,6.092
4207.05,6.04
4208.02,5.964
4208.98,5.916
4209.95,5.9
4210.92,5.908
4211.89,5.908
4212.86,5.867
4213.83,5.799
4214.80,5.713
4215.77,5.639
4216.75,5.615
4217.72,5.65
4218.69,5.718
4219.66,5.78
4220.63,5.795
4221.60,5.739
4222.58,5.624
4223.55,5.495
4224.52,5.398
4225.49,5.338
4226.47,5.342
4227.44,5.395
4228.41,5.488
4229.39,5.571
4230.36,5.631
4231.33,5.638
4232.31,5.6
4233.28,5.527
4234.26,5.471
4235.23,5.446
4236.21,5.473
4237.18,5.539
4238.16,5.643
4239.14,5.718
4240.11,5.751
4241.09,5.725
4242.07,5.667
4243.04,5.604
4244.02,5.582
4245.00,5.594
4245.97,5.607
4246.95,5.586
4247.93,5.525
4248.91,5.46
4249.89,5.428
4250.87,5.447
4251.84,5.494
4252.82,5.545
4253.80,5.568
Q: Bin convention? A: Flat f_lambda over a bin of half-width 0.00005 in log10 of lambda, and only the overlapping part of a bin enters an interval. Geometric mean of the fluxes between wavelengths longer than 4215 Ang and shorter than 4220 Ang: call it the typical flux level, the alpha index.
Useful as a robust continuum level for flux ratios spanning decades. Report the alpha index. 5.68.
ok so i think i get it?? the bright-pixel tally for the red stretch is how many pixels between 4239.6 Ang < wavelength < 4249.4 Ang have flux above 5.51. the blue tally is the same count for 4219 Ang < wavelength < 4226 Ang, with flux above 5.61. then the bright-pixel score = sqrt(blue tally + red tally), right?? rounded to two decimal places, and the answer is 3.61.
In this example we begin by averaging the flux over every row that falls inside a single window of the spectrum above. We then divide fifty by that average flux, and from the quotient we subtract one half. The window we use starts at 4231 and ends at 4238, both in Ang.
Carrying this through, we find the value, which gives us 8.55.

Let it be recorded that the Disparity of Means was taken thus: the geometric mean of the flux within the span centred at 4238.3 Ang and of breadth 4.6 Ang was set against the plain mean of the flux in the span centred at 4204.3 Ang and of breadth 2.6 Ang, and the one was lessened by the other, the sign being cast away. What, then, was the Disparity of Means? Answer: 0.39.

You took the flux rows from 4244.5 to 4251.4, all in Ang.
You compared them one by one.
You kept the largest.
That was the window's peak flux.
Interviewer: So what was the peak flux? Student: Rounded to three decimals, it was 5.607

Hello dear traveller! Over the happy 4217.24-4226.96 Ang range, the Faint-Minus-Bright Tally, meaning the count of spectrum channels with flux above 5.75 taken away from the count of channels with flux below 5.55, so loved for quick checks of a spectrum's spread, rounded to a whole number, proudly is 2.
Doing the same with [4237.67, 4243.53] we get -1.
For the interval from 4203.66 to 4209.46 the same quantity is -6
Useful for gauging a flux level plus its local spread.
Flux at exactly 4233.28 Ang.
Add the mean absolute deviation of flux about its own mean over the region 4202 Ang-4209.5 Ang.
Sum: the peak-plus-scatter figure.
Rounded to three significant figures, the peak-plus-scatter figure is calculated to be 5.61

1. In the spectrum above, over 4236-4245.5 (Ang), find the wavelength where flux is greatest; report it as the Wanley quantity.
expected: 4240.11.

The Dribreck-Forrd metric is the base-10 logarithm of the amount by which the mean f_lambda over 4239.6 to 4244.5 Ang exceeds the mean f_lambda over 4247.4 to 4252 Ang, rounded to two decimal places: -0.71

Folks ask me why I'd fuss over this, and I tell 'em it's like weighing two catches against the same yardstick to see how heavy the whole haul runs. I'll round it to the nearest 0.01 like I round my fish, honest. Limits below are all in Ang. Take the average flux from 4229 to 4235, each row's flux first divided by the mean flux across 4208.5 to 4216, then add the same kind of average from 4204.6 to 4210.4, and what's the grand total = 1.98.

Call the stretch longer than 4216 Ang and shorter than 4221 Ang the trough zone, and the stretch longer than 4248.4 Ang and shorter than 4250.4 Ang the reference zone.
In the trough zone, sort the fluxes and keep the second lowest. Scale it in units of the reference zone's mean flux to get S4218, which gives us 1.04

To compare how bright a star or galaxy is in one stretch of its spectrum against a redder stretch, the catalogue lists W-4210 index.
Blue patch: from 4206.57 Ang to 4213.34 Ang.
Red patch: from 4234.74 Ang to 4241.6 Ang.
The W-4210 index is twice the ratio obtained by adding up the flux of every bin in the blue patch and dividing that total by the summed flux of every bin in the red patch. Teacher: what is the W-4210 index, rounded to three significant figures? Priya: 2.11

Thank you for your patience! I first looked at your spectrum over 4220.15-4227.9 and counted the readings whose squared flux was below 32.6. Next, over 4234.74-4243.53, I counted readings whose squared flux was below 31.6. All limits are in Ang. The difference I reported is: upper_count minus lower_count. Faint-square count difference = -2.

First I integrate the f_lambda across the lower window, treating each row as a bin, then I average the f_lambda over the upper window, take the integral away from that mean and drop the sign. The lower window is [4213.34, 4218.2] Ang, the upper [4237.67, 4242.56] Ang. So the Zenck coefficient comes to 21.9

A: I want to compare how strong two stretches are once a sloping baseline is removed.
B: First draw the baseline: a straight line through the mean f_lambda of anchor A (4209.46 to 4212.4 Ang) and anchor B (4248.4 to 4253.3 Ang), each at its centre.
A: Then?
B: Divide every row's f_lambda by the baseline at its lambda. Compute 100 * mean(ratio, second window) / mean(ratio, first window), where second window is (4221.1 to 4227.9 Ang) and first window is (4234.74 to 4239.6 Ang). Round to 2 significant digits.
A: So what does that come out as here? 96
